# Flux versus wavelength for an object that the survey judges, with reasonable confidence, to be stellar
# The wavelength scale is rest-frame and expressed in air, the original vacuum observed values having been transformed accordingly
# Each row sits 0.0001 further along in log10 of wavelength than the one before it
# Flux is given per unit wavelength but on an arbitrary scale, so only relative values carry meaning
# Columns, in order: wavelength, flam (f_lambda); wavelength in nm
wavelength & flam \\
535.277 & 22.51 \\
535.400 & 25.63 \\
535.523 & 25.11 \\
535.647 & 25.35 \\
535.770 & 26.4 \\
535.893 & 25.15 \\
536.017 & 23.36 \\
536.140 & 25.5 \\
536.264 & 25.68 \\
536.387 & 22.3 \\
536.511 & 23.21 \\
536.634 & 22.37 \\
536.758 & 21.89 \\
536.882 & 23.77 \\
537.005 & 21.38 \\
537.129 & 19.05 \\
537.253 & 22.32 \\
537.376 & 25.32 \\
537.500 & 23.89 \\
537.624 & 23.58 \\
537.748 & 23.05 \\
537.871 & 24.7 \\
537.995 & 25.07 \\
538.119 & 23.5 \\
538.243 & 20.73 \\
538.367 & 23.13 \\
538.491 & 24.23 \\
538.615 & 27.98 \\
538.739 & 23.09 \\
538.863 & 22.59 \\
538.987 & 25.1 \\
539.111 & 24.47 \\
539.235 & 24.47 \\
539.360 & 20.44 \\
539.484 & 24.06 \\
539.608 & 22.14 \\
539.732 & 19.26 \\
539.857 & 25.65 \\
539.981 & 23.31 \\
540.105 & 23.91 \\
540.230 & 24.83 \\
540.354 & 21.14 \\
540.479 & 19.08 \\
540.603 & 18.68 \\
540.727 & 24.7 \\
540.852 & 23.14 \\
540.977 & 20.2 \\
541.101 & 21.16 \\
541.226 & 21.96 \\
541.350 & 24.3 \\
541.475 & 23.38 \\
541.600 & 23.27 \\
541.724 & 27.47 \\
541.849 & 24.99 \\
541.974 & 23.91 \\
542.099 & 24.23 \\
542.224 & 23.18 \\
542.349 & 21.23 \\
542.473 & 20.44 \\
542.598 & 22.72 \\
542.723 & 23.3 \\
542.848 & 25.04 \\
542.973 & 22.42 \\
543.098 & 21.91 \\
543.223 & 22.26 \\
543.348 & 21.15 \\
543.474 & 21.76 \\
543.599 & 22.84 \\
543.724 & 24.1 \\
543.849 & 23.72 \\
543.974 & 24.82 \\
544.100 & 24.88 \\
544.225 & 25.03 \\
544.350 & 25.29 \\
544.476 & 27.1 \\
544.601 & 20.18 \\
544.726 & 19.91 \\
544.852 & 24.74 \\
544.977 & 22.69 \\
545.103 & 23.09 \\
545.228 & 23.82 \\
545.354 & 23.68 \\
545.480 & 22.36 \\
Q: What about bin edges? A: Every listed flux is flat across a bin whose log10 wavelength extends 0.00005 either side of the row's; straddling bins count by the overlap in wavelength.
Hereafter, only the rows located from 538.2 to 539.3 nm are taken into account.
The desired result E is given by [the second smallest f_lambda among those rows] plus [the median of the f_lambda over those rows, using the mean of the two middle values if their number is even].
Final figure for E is 46.8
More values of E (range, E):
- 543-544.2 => 44.6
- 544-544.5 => 50.2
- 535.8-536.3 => 50.5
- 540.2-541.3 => 40.2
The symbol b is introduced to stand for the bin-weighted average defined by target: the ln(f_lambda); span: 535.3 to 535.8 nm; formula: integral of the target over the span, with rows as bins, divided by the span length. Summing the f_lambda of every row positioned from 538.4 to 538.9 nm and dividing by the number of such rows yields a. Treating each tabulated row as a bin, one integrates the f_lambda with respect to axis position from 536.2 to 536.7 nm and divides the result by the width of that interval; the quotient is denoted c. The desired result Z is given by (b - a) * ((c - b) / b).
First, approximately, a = 24.5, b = 3.23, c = 23.4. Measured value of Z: -132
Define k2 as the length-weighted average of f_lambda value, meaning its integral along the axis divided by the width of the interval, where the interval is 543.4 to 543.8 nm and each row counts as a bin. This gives 22.9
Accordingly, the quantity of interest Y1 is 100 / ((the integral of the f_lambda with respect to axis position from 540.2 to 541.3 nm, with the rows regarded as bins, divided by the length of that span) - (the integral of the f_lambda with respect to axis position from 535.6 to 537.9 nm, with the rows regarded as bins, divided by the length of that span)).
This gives -51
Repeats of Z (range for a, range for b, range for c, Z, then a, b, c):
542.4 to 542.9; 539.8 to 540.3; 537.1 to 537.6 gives -122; 22.9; 3.19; 22.9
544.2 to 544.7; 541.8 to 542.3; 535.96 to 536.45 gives -141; 24.4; 3.17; 24.2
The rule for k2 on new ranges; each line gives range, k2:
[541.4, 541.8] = 24.7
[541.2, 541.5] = 23.4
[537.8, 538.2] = 24.2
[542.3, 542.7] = 21.7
